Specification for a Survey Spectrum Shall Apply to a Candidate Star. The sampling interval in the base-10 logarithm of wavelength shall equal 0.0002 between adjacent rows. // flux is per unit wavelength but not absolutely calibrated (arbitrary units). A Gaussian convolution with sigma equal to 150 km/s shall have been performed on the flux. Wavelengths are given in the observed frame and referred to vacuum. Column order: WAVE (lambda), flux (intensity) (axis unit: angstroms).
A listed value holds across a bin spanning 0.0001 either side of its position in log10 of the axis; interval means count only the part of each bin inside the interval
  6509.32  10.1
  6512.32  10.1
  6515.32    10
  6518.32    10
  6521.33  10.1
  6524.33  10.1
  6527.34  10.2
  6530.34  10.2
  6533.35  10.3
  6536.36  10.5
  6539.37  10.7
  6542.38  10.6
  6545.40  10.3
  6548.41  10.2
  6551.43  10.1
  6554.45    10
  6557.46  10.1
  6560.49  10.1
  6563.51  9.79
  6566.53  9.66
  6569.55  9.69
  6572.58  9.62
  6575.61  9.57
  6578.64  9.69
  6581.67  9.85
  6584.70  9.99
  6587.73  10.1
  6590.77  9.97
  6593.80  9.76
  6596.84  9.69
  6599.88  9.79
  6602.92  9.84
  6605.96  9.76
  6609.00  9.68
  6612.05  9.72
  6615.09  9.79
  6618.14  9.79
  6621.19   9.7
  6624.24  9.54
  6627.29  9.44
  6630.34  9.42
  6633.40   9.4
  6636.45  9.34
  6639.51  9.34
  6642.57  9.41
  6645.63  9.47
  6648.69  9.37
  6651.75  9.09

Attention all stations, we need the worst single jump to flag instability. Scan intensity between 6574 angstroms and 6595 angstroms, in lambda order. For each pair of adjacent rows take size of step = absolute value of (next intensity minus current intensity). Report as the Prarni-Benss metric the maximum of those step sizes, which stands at 0.21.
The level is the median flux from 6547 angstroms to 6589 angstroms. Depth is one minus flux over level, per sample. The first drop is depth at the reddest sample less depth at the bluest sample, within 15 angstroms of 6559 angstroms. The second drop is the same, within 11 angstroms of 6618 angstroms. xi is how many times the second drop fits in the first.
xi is 2.8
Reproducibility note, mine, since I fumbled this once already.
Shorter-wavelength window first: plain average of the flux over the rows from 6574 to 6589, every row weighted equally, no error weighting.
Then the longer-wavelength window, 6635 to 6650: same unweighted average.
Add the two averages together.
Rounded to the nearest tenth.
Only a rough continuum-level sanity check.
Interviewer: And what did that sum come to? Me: 19.2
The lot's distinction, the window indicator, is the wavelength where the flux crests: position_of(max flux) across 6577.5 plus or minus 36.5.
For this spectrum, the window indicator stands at 6542.38 angstroms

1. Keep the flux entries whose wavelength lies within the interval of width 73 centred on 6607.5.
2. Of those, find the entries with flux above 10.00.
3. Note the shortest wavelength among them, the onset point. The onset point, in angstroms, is 6587.73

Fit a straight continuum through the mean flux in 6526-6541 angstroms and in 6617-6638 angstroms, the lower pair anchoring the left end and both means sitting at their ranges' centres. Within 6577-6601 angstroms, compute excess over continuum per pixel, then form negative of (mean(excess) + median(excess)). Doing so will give 0.04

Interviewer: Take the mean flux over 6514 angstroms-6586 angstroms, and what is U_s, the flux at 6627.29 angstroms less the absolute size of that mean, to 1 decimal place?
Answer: -0.6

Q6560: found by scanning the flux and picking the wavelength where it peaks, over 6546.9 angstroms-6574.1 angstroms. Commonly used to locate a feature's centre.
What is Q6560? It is 6548.41 angstroms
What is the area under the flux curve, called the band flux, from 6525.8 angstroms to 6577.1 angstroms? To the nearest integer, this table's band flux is 518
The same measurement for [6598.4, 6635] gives 353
